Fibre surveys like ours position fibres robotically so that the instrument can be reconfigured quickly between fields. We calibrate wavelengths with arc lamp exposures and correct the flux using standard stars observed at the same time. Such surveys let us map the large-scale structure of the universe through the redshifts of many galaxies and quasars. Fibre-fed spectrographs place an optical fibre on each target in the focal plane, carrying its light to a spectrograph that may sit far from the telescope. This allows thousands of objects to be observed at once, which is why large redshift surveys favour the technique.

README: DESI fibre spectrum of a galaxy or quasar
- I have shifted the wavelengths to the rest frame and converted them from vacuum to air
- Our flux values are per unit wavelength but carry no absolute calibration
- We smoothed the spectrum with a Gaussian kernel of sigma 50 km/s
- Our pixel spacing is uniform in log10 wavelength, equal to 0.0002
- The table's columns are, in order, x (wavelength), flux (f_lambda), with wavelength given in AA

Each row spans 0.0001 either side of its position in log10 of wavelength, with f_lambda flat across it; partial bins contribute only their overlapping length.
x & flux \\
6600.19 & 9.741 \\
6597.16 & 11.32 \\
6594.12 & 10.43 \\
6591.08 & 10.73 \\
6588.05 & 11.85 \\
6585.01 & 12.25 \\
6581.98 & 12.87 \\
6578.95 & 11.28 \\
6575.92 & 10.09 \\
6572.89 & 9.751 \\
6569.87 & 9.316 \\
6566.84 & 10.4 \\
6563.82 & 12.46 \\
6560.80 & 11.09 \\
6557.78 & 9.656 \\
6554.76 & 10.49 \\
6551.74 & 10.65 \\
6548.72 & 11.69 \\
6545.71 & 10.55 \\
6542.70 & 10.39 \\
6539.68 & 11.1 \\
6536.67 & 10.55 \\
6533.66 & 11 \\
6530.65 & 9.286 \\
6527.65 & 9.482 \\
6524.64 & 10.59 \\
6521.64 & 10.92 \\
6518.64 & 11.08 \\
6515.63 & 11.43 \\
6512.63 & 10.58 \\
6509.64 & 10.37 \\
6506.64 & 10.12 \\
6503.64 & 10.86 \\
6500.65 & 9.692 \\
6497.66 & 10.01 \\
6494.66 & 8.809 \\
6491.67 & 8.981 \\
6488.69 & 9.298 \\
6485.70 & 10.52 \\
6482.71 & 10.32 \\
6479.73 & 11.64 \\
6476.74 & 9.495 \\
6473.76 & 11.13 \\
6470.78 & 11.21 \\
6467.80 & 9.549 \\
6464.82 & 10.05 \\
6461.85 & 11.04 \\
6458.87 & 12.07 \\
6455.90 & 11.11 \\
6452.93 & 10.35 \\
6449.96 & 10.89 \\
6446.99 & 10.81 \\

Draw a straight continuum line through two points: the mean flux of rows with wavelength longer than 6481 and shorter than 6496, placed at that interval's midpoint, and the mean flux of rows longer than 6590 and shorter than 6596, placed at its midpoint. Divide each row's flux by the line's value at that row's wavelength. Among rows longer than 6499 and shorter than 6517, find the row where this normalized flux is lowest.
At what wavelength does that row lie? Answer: 6500.65 AA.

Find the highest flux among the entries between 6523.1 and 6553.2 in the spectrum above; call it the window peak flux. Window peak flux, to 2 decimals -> 11.69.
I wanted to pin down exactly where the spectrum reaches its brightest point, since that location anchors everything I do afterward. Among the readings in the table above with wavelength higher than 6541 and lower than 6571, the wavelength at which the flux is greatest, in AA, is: 6563.82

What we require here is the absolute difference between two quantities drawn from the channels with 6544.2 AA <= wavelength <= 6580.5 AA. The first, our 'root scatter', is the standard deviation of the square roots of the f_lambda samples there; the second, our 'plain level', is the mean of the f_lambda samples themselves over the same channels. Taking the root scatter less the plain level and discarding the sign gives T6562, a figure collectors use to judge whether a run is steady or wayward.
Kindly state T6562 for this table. 10.5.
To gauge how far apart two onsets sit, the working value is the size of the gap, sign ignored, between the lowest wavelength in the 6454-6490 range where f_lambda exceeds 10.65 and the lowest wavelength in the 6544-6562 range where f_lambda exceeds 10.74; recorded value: 92.8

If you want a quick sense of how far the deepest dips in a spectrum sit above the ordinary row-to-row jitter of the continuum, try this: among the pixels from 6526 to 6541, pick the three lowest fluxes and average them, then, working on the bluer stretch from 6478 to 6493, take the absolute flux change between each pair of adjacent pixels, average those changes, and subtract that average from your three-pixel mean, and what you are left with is 9.0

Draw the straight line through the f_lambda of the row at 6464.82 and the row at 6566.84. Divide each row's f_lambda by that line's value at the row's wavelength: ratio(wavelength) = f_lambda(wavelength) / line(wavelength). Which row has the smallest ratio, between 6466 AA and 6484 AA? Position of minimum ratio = 6476.74 AA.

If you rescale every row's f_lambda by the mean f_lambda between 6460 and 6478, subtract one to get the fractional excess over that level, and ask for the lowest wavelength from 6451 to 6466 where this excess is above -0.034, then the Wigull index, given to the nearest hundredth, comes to 6452.93 AA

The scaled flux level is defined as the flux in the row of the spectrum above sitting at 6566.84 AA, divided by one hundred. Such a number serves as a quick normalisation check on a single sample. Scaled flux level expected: 0.104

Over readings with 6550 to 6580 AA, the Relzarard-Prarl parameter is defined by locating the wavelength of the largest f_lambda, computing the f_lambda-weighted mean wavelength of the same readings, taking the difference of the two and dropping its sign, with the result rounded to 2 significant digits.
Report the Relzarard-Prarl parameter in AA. 1.5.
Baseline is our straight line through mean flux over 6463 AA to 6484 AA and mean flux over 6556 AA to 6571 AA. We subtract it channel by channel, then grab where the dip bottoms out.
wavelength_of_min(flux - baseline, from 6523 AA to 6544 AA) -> 6530.65 AA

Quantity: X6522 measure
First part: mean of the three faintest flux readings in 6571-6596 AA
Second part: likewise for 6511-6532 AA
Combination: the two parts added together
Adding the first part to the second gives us 19.87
